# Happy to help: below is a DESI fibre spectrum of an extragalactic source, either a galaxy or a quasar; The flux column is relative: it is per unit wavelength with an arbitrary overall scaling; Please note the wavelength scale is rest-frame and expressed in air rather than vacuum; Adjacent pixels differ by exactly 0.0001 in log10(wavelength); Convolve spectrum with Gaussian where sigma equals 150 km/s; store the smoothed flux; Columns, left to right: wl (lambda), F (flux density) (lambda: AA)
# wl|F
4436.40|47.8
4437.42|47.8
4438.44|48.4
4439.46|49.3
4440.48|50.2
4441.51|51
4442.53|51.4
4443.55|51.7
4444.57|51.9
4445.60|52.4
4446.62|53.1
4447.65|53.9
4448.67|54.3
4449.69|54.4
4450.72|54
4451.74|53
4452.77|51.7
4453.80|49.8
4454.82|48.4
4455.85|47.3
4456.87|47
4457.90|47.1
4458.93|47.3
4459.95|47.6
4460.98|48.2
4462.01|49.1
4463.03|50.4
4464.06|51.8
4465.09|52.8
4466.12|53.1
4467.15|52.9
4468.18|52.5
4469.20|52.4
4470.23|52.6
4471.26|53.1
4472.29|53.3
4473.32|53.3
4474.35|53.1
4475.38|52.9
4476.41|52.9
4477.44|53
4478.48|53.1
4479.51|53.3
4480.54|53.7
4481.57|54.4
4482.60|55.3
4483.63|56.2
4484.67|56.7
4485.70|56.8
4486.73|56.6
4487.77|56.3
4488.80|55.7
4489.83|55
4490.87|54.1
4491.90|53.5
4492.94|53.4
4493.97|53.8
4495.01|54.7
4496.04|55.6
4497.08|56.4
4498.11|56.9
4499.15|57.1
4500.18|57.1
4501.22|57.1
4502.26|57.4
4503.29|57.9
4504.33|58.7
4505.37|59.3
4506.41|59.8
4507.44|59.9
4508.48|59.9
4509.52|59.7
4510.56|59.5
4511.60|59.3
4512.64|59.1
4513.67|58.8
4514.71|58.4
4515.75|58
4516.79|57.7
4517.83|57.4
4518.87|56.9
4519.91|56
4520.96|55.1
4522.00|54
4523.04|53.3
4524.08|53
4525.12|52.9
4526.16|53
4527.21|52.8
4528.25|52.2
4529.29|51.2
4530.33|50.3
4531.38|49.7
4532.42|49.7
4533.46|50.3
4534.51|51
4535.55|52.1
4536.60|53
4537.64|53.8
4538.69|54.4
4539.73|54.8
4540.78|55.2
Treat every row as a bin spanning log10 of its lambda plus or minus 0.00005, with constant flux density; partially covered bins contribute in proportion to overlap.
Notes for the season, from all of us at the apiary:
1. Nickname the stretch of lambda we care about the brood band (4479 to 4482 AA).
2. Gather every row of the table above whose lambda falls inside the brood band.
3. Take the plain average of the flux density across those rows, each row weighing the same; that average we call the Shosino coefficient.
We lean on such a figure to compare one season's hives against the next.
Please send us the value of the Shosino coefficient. 54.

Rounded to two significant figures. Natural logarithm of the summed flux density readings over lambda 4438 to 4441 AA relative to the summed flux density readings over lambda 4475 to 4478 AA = -0.071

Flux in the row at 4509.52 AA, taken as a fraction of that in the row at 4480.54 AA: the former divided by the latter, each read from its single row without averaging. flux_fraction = 1.11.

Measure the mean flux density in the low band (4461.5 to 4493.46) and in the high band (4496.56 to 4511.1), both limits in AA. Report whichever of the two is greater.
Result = 58.3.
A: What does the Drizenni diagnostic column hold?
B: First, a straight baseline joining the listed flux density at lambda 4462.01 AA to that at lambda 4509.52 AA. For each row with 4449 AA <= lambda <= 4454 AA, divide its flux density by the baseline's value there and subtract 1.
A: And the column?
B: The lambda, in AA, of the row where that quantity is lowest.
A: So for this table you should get 4453.80 AA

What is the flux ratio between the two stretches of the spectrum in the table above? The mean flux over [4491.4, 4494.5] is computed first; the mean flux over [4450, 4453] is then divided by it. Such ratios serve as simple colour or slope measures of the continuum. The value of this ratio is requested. 0.99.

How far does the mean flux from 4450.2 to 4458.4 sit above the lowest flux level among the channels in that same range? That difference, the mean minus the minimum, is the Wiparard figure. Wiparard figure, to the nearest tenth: 2.8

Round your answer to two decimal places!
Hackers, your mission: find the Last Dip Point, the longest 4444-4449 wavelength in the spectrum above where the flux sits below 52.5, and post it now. 4445.60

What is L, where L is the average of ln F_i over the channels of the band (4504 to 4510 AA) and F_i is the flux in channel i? 4.09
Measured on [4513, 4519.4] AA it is 4.06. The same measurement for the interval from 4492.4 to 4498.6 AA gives 4.01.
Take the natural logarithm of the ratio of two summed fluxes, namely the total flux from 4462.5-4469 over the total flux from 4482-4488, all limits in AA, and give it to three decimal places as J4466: -0.075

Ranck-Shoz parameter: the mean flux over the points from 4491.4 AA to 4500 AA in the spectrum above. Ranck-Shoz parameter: 55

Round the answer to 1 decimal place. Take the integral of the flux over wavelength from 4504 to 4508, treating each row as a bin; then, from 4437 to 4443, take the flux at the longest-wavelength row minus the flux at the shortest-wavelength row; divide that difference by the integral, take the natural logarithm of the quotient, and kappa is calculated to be -4.2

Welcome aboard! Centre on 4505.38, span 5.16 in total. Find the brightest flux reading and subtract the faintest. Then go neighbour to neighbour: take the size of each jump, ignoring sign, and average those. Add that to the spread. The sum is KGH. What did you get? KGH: 2.50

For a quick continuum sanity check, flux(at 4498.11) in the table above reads 56.9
